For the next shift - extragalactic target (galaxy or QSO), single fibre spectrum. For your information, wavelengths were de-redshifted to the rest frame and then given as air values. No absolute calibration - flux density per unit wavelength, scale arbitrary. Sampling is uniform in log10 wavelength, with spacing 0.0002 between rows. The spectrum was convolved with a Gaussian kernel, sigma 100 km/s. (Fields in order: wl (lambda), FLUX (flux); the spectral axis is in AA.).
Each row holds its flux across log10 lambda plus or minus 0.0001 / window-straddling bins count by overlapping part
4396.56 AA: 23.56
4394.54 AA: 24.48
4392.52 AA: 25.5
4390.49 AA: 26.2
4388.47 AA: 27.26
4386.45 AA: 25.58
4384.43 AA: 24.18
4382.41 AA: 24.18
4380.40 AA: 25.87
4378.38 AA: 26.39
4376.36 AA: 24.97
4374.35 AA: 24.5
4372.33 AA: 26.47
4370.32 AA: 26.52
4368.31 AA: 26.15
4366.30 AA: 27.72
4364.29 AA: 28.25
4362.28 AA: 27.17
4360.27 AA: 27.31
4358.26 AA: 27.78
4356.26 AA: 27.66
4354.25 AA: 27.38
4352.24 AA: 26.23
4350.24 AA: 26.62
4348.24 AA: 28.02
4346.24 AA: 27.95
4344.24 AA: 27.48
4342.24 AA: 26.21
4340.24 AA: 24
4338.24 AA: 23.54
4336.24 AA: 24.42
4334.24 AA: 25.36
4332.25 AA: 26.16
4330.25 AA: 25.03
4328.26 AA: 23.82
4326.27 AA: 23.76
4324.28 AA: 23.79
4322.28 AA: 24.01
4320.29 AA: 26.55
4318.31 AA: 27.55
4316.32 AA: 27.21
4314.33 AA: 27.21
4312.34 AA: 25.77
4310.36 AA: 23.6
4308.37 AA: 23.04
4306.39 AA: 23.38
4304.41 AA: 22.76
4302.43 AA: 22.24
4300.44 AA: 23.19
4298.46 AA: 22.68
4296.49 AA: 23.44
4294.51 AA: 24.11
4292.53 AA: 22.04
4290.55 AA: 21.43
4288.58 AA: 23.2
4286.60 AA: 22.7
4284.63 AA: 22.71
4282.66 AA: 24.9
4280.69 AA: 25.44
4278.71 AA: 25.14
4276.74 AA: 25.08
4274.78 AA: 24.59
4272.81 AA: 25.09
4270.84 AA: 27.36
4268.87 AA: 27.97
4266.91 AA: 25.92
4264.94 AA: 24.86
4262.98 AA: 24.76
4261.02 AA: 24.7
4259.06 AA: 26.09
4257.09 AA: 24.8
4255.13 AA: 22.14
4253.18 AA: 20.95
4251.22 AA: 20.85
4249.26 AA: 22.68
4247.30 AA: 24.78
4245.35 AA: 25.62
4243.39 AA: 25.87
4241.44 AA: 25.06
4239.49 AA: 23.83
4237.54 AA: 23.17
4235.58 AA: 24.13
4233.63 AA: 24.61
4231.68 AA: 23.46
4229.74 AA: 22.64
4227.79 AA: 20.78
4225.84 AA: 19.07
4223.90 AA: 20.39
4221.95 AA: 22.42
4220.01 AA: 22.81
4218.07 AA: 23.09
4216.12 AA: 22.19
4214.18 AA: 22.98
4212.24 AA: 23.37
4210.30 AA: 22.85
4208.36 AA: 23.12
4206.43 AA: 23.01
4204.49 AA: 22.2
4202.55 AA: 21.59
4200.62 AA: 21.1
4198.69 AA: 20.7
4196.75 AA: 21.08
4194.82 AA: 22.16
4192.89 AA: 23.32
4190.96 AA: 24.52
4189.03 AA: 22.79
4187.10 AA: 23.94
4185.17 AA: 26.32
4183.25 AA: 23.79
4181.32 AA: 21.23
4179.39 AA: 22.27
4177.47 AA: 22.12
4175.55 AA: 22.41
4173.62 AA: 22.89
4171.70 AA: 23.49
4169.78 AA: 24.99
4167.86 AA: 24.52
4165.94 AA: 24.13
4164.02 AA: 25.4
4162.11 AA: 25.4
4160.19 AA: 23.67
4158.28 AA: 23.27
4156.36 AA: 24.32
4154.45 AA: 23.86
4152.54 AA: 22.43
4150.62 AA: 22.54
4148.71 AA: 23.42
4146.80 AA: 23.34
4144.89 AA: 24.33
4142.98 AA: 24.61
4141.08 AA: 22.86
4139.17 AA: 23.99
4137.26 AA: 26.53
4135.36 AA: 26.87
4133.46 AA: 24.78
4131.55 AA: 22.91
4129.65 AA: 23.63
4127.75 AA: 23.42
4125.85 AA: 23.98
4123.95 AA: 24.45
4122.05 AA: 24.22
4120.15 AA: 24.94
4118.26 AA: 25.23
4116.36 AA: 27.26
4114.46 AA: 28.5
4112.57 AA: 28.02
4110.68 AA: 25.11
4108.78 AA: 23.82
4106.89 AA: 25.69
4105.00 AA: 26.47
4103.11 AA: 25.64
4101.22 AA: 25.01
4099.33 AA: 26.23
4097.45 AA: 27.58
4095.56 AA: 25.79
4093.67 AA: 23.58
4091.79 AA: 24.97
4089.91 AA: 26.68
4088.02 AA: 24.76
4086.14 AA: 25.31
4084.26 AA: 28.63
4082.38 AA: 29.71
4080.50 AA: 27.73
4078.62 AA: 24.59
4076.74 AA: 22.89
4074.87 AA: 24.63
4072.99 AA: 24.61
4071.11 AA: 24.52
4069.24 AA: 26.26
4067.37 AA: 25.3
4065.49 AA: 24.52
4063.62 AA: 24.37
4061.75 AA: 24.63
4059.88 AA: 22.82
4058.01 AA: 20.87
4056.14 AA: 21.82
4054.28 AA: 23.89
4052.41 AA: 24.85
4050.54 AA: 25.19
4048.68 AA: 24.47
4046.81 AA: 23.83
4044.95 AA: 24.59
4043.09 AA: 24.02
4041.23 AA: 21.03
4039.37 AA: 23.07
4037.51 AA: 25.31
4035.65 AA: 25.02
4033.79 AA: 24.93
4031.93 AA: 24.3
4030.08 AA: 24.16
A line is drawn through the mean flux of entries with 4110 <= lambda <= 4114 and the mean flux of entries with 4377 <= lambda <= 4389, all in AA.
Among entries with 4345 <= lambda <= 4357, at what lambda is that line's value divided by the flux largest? 4352.24 AA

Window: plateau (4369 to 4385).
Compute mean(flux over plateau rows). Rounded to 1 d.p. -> 25.4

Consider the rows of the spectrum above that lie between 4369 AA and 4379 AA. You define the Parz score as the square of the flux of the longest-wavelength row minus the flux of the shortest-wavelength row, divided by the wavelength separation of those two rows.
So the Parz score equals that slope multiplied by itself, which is 0.00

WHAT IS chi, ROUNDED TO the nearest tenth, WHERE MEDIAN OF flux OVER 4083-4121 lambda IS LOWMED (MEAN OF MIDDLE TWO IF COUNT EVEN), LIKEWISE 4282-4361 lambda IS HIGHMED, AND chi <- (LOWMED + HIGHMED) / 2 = 25.0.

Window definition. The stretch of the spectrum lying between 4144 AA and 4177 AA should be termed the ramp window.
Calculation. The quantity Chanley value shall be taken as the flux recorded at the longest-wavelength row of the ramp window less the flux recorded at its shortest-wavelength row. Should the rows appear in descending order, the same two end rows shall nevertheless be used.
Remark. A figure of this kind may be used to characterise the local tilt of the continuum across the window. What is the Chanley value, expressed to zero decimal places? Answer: -2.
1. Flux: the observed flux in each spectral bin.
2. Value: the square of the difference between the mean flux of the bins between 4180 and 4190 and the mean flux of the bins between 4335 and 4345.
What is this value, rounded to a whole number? 2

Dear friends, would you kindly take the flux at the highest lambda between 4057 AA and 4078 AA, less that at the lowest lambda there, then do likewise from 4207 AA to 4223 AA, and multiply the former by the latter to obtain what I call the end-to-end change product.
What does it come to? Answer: -1.4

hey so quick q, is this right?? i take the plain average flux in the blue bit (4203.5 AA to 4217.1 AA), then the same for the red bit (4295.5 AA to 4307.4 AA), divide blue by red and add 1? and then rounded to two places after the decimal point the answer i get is 1.99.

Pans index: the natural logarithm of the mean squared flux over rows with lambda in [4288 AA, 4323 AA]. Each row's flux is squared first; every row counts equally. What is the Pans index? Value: 6.37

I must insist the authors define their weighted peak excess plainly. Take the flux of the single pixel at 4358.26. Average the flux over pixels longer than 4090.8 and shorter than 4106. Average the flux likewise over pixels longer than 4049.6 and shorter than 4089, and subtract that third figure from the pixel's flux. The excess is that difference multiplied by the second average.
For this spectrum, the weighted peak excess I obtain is 75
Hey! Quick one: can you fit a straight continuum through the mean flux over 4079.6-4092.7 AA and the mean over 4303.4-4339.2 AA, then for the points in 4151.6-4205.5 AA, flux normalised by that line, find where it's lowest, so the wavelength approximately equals 4198.69 AA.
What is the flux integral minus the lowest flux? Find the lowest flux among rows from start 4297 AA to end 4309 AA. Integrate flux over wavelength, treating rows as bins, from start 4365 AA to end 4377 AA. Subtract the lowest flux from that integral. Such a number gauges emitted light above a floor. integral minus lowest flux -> 292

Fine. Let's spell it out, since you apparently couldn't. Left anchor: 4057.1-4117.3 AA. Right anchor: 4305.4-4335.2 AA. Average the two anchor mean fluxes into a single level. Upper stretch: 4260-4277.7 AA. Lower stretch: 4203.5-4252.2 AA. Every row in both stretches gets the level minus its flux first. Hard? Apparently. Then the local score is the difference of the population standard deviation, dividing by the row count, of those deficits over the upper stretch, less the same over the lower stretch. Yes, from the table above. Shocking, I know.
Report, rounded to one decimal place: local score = -0.4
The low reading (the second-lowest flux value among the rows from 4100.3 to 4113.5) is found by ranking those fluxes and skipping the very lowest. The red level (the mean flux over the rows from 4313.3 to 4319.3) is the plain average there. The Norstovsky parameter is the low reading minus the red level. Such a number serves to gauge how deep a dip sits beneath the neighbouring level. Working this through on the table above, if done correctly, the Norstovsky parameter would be -2.3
